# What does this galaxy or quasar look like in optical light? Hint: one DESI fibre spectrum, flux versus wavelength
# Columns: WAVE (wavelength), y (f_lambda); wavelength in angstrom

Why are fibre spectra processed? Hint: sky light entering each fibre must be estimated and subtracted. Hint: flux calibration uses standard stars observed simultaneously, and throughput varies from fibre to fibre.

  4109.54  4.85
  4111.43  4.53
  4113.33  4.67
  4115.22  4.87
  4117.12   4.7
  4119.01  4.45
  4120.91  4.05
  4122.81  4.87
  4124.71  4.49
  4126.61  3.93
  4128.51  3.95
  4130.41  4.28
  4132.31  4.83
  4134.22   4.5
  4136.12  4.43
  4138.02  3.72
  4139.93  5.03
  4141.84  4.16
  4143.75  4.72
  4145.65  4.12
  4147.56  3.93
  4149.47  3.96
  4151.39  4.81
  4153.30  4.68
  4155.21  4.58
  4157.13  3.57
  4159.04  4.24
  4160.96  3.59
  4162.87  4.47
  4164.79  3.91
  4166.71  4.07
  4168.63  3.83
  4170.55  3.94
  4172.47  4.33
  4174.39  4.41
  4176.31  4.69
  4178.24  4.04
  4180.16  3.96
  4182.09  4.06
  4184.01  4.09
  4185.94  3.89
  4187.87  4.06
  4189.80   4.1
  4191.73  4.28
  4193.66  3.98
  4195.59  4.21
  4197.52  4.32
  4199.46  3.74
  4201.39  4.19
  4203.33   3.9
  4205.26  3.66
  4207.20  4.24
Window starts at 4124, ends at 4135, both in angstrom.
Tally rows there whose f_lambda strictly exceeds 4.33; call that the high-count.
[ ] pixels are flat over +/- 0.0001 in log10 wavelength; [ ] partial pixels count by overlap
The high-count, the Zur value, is 3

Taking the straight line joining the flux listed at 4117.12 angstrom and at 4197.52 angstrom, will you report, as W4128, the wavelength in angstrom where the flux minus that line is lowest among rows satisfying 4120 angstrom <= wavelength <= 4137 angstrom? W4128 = 4126.61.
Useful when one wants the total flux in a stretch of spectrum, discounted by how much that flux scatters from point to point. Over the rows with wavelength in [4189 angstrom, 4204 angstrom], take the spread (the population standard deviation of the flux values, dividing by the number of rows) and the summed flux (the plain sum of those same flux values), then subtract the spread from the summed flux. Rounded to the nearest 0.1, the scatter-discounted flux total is 32.5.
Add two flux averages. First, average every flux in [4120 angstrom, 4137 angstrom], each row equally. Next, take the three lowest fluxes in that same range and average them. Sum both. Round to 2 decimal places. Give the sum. 8.35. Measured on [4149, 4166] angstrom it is 7.89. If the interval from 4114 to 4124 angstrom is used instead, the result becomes 8.99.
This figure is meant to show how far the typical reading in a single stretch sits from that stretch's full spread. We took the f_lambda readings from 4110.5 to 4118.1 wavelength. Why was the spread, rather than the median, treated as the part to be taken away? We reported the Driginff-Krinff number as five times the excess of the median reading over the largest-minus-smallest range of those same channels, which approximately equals 21.7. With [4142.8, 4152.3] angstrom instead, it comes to 16.2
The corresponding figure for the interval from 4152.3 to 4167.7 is 15.2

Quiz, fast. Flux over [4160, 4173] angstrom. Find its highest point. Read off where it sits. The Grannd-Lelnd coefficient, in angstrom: 4162.87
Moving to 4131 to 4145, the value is 4139.93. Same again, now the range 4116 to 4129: 4122.81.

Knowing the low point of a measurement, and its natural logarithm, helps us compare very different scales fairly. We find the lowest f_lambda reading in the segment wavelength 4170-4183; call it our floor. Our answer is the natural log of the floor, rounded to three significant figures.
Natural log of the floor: 1.37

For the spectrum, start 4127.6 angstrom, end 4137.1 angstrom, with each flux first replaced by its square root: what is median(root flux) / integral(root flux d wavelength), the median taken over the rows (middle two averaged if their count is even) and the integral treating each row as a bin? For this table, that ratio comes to 0.106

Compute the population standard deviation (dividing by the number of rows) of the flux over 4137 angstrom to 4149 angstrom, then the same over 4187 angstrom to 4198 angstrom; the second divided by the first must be 0.27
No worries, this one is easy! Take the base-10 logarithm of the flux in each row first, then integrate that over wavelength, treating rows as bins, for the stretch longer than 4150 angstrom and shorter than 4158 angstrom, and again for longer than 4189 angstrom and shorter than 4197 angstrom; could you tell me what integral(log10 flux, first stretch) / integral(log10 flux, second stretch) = 1.03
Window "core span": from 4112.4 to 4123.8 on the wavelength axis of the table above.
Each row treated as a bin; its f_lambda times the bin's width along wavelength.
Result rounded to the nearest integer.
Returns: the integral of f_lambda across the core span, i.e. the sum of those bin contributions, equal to 52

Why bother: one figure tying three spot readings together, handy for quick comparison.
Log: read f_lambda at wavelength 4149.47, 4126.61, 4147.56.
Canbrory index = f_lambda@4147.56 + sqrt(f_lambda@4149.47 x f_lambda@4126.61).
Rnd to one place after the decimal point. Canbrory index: 7.9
